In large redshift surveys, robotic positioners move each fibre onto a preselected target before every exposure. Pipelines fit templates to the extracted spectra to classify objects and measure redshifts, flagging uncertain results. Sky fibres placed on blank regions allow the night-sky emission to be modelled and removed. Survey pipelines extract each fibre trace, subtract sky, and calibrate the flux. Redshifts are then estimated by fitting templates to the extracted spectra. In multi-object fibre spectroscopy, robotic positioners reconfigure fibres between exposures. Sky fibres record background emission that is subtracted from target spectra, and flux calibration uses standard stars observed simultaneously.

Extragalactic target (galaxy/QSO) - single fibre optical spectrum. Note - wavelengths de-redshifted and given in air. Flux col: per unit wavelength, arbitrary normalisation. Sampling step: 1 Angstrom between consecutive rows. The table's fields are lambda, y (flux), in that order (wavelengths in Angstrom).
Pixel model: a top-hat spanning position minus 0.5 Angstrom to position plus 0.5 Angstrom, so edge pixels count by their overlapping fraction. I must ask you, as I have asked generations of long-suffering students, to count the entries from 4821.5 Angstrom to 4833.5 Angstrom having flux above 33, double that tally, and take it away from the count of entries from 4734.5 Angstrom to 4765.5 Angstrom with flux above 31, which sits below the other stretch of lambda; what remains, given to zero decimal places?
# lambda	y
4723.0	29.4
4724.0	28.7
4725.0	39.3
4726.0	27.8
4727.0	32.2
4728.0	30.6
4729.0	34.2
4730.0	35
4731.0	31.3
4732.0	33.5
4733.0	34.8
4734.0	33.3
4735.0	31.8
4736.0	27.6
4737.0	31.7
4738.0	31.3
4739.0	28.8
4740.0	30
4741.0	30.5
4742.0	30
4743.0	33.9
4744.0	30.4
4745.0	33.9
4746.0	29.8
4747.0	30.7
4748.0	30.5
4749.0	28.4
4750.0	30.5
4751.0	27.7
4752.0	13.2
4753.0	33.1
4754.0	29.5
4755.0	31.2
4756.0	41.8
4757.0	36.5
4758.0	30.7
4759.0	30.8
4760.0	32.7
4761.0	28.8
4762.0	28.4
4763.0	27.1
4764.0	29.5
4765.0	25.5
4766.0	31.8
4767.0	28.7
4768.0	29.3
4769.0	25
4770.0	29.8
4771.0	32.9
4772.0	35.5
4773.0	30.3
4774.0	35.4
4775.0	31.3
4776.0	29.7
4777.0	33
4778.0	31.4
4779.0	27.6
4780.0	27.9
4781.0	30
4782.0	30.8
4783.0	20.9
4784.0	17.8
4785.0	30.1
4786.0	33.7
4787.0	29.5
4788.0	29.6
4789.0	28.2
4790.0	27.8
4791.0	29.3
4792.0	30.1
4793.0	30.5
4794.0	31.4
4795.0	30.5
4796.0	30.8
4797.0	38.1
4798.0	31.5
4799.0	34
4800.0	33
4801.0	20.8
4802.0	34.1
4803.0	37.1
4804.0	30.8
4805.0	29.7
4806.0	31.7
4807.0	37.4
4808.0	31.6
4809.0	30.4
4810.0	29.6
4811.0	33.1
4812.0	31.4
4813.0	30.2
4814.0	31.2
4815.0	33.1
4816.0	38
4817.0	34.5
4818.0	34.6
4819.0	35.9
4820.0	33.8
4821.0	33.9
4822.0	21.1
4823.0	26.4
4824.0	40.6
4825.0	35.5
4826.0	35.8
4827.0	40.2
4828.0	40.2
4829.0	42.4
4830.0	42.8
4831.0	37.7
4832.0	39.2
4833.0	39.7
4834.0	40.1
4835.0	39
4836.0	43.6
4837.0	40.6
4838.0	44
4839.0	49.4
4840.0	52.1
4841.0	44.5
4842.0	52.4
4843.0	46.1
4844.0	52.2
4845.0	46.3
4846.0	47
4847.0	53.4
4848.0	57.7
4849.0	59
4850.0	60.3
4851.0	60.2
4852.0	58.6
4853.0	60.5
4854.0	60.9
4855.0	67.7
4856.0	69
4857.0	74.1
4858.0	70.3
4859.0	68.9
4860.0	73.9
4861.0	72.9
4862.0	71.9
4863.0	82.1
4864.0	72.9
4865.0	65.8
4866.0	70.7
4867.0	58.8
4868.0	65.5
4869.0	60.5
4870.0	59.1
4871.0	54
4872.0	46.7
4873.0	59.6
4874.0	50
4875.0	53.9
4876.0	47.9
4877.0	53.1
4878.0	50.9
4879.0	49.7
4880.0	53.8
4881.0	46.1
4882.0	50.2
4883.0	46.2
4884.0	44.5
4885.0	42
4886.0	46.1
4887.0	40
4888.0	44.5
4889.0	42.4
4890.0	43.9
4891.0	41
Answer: -10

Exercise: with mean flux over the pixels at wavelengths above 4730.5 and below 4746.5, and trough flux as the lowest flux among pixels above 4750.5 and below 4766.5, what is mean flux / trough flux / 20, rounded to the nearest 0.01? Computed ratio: 0.12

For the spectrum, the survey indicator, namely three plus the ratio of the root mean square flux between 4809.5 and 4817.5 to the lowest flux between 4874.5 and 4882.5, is 3.71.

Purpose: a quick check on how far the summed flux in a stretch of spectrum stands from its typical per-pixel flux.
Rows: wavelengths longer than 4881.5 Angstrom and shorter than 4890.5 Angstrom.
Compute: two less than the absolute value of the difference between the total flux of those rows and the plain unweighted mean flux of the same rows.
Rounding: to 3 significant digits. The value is 353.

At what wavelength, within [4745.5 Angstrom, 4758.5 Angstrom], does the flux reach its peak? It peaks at 4756.0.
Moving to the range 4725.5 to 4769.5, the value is 4756.0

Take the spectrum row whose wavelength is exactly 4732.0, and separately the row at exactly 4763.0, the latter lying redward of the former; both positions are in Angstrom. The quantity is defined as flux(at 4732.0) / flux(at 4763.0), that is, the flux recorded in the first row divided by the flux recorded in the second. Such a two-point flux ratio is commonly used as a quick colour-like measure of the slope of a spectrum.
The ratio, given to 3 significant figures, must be 1.24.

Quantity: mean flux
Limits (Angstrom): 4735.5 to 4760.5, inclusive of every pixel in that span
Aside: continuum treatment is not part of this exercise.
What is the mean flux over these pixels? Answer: 31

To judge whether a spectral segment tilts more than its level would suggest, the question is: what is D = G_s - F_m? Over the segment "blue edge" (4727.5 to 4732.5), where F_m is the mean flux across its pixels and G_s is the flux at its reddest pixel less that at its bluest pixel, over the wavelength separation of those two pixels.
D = -32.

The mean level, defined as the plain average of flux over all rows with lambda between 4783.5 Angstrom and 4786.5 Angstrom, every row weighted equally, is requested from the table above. 27.2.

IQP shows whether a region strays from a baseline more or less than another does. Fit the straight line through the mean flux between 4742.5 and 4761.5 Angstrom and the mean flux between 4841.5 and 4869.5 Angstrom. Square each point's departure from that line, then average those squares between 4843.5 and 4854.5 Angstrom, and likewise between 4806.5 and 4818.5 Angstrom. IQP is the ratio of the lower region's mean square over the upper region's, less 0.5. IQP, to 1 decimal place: 6.1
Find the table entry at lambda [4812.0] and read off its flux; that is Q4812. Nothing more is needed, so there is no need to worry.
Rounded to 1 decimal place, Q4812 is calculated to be 31.4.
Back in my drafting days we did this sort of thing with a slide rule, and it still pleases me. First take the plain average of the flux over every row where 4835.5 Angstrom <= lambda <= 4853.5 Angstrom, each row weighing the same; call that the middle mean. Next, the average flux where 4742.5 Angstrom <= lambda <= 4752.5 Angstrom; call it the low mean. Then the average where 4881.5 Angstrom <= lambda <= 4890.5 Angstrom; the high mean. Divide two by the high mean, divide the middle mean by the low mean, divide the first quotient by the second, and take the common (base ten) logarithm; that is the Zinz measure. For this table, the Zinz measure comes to -1.6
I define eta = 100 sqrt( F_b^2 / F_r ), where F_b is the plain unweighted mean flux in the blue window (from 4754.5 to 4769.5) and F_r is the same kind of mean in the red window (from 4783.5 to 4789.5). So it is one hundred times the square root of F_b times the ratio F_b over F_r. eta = 575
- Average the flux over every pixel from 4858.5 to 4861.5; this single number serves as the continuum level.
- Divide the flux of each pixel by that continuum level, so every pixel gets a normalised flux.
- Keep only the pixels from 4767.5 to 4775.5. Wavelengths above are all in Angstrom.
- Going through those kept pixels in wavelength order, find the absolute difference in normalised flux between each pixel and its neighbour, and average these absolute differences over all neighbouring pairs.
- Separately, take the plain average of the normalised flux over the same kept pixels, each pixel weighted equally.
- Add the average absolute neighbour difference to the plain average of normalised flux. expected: 0.492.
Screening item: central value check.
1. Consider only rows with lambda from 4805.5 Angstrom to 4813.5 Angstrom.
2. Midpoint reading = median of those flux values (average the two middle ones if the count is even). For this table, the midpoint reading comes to 31.5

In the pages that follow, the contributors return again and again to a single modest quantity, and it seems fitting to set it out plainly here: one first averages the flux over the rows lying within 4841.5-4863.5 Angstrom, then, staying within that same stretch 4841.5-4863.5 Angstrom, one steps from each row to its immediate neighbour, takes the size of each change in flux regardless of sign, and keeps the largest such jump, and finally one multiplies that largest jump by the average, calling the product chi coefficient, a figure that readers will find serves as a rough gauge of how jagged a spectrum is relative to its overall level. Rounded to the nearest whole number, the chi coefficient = 633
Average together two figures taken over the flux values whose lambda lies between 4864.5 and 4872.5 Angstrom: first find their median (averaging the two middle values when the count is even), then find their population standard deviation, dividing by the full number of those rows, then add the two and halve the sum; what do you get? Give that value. 33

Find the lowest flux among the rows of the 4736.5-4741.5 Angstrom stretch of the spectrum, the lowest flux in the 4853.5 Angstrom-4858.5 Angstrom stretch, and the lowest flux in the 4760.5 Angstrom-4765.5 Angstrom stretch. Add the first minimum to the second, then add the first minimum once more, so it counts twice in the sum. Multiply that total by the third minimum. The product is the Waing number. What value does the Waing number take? 3022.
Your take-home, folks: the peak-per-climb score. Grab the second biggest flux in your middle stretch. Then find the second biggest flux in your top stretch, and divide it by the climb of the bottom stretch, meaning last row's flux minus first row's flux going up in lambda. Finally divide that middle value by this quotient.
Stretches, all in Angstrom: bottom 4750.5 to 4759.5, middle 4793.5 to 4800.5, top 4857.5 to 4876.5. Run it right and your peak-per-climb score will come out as 1.4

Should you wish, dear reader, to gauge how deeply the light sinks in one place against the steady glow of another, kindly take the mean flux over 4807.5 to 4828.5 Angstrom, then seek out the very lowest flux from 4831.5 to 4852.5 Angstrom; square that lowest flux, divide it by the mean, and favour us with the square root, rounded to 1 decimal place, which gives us 6.7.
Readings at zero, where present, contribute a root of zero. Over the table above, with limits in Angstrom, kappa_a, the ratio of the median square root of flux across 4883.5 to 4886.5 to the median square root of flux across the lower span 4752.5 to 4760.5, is 1.18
